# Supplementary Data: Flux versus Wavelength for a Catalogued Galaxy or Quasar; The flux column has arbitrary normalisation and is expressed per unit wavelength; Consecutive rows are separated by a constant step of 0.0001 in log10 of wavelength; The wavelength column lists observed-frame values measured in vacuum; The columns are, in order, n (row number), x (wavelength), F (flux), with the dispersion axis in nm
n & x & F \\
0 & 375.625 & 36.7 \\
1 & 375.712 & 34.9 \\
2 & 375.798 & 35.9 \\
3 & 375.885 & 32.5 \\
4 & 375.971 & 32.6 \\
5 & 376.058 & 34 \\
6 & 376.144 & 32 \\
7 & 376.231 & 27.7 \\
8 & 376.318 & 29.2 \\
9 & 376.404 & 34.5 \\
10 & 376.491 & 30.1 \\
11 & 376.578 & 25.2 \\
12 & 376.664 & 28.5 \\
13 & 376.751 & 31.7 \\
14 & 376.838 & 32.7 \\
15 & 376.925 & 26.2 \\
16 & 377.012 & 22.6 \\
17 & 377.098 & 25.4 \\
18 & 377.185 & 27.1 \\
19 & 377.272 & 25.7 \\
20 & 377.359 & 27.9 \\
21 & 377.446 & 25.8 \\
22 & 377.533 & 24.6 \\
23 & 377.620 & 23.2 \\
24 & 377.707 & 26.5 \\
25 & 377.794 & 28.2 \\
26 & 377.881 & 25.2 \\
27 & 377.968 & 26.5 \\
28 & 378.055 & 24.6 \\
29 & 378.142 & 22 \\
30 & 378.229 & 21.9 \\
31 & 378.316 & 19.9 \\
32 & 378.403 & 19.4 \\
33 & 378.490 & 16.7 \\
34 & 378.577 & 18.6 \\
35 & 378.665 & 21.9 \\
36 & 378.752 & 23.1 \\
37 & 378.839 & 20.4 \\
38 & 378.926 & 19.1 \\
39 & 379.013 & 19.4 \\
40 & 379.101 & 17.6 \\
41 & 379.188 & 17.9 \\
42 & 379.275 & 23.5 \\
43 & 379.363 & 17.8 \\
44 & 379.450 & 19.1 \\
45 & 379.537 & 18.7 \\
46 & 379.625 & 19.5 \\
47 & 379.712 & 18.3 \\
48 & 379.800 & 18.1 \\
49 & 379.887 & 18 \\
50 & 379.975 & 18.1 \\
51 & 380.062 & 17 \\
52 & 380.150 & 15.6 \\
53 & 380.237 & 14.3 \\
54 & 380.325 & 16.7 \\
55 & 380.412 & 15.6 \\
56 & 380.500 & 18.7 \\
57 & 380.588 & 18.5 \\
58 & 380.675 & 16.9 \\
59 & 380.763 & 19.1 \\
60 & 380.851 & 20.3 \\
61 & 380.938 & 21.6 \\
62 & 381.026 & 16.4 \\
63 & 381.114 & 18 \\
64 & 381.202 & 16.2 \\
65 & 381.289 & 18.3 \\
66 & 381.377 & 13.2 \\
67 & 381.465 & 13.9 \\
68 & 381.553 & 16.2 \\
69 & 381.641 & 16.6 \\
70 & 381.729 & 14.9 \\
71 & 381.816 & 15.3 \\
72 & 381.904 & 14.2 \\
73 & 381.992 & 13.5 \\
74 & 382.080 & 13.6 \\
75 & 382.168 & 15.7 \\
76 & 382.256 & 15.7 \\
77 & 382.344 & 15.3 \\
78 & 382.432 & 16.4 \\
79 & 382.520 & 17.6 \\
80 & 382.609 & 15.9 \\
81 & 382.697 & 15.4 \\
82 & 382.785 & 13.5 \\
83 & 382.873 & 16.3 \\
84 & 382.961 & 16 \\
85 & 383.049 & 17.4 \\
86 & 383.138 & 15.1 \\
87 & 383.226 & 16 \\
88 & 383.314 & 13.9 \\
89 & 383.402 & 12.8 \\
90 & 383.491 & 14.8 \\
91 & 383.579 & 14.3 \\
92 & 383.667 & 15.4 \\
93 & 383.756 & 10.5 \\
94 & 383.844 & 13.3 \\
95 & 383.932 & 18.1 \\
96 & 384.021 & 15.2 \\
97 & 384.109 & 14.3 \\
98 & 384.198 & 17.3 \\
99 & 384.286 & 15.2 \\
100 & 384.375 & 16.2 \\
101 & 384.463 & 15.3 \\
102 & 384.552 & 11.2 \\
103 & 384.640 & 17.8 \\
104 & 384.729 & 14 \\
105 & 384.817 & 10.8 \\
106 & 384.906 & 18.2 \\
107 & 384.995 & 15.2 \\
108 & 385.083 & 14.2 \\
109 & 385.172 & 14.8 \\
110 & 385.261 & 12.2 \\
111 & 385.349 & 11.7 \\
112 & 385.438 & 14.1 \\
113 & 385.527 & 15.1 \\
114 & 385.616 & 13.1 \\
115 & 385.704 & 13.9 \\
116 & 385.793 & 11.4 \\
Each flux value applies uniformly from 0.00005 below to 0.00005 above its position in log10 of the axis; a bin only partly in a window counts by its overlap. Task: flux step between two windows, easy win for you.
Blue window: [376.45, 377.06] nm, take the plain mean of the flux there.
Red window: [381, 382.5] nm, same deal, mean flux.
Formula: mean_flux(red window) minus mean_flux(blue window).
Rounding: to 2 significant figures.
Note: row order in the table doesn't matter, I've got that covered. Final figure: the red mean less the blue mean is -13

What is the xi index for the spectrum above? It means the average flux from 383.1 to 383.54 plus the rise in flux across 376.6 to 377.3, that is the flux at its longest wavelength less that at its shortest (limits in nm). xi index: 11.7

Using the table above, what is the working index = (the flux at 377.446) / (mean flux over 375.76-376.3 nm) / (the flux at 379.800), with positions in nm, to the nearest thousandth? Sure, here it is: 0.044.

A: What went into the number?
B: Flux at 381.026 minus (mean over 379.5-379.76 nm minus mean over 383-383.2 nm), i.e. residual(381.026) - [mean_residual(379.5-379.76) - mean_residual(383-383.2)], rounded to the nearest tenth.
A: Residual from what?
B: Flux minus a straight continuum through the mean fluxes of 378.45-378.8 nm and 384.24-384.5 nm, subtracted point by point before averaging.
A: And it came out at -1.7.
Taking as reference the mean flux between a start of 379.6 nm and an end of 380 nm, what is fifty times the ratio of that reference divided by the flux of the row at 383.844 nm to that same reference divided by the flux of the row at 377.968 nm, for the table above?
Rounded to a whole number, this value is 100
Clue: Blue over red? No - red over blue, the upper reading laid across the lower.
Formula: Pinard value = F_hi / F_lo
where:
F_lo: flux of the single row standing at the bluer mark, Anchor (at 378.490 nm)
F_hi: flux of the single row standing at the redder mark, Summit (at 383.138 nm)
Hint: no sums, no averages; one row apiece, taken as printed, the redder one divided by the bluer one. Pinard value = 0.90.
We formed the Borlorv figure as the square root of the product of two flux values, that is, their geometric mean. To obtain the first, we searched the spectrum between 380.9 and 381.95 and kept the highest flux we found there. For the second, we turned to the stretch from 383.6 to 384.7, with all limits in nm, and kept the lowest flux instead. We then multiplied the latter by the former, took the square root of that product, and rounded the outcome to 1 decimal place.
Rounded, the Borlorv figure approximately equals 15.1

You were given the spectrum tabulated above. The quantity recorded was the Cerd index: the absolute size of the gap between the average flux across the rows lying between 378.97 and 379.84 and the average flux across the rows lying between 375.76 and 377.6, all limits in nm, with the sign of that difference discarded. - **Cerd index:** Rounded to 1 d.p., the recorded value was 10.1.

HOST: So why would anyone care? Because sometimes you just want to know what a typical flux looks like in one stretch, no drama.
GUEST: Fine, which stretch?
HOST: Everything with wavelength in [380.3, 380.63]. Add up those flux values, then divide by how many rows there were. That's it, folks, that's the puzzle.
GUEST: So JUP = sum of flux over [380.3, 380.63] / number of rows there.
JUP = 17.4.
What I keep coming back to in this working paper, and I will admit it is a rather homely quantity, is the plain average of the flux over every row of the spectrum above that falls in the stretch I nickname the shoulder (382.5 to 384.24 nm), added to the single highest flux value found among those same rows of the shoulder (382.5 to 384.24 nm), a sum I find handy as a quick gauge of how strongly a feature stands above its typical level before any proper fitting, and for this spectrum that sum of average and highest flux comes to 33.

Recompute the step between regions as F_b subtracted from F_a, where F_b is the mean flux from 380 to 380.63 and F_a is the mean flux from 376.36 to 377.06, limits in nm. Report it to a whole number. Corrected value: 12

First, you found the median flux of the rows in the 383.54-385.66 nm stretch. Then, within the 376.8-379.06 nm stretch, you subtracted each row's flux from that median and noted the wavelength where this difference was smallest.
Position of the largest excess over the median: 376.838 nm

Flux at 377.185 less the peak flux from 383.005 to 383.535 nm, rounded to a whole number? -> 10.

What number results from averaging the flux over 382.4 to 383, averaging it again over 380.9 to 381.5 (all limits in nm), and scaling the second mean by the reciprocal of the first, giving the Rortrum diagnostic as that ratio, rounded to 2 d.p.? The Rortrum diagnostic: 1.06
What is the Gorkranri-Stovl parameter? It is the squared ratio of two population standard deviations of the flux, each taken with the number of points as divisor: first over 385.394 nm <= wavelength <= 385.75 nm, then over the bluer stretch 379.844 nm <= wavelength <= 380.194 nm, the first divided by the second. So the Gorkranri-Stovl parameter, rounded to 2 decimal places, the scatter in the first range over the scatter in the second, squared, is 0.50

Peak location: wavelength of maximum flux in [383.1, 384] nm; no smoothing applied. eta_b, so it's 383.932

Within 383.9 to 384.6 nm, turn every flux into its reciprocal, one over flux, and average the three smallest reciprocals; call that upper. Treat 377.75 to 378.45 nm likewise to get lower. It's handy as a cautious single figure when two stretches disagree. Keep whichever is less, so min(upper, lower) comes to 0.038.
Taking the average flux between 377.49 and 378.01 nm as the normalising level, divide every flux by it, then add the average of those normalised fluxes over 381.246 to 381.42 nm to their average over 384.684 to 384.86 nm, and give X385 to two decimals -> 1.10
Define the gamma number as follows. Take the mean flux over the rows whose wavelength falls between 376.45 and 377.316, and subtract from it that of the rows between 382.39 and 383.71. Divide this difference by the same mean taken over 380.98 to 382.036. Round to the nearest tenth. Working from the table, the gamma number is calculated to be 0.8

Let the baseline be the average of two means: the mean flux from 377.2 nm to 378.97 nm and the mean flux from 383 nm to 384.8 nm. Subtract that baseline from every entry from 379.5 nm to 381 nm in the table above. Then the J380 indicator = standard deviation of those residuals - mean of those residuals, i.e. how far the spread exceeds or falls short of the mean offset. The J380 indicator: 2.8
